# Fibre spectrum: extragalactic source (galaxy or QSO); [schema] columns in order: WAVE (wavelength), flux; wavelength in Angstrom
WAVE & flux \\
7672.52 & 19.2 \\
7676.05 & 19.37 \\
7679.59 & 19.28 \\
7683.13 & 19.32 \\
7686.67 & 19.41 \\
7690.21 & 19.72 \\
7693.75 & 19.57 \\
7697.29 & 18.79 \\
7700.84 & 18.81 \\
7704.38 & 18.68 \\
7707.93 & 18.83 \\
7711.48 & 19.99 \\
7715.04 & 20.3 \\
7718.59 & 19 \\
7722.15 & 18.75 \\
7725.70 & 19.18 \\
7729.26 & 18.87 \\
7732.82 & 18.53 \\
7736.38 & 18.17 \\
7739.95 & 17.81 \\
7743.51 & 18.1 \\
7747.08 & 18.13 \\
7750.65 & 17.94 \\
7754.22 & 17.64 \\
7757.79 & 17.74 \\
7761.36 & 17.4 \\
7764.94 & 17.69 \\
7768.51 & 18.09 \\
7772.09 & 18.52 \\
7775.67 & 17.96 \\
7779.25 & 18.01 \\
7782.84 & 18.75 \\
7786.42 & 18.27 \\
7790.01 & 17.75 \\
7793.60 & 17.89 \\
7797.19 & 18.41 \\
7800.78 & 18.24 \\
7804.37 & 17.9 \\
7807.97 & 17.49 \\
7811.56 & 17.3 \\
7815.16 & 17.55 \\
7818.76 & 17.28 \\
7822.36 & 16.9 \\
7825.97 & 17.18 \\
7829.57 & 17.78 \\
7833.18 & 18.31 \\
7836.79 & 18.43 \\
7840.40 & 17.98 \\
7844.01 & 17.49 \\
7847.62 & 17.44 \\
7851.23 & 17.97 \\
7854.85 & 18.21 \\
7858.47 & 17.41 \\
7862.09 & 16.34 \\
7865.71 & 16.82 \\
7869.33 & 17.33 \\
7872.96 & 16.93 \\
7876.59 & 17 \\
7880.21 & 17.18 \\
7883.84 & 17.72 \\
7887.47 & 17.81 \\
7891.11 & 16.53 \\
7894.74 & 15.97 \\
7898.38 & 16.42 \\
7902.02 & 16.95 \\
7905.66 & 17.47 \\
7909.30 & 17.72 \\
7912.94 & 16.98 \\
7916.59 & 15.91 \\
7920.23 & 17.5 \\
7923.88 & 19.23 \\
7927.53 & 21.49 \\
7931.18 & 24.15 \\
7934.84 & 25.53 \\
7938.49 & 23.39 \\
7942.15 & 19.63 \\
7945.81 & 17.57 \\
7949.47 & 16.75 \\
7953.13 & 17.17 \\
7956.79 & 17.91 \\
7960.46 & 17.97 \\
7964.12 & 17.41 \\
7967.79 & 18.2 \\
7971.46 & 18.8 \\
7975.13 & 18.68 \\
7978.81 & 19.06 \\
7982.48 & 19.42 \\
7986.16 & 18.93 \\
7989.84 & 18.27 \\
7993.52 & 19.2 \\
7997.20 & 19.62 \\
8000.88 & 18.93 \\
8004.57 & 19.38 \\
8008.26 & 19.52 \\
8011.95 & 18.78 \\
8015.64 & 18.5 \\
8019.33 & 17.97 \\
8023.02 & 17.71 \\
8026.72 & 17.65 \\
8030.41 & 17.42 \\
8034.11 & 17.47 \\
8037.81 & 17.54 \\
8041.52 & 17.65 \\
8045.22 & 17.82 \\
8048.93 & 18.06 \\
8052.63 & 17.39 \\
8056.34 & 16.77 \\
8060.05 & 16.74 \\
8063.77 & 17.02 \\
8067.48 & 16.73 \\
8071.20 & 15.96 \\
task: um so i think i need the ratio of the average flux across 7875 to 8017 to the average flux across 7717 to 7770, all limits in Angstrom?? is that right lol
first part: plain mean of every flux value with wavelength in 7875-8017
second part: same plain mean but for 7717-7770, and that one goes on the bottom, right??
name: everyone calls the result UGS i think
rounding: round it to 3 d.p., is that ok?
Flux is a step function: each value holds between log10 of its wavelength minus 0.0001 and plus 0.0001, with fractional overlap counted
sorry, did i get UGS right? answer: 1.021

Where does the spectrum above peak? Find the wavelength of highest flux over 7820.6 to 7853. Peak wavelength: 7836.79 Angstrom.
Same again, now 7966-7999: 7997.20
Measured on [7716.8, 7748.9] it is 7725.70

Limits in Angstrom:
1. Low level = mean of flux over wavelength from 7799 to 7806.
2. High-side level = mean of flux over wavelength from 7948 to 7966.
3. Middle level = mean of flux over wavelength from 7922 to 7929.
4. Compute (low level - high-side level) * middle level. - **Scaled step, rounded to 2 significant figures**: 13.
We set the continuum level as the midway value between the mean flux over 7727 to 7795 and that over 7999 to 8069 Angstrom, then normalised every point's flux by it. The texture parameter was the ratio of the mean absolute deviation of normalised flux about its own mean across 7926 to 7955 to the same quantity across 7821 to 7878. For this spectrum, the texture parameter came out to 6.0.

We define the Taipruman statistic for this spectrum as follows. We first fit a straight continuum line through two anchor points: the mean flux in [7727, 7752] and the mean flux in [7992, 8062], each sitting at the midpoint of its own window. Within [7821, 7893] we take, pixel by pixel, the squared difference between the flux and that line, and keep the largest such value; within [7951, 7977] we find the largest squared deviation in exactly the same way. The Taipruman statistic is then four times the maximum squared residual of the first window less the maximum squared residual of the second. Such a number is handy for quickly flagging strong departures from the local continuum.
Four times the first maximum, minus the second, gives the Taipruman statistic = 13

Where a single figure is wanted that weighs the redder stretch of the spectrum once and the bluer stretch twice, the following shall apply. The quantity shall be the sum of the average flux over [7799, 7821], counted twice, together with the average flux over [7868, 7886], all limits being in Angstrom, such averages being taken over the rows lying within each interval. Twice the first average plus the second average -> 52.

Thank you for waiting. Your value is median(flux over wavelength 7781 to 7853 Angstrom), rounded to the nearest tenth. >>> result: 17.8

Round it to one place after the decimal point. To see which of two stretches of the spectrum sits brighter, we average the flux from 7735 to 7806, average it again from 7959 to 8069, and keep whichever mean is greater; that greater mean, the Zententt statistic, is 18.2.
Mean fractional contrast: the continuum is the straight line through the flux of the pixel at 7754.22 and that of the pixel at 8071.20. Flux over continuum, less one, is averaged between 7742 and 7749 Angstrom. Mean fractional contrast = 0.024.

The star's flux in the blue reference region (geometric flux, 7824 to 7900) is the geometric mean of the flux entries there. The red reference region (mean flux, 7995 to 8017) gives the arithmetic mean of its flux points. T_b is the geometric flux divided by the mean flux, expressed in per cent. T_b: 91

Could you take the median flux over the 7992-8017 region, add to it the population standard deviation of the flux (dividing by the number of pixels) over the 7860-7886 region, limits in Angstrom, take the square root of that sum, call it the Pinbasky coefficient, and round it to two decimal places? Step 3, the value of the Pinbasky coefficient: 4.43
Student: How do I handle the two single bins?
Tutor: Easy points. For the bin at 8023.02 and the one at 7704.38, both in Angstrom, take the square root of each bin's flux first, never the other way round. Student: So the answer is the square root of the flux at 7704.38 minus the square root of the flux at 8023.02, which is 0.114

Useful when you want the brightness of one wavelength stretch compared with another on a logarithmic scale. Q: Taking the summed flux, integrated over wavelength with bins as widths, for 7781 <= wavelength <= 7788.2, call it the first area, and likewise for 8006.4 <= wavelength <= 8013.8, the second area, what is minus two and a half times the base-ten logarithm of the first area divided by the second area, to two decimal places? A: 0.07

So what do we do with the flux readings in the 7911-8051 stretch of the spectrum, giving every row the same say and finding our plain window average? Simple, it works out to 18.8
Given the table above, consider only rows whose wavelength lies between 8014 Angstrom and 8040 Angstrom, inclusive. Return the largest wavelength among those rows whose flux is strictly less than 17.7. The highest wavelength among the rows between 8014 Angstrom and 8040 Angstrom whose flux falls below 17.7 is 8037.81 Angstrom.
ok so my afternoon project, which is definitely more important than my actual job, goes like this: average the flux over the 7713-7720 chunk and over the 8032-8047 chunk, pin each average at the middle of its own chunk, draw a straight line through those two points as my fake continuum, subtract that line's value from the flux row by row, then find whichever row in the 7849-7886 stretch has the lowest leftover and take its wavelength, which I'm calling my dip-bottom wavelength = 7862.09 Angstrom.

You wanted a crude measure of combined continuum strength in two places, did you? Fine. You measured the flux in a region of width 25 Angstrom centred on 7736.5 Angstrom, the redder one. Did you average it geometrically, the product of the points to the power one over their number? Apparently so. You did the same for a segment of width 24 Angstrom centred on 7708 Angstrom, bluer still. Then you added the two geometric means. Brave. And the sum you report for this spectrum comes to 37.6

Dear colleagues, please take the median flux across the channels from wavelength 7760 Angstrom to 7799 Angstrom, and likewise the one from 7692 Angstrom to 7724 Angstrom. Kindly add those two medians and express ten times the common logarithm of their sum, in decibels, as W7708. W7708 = 15.7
